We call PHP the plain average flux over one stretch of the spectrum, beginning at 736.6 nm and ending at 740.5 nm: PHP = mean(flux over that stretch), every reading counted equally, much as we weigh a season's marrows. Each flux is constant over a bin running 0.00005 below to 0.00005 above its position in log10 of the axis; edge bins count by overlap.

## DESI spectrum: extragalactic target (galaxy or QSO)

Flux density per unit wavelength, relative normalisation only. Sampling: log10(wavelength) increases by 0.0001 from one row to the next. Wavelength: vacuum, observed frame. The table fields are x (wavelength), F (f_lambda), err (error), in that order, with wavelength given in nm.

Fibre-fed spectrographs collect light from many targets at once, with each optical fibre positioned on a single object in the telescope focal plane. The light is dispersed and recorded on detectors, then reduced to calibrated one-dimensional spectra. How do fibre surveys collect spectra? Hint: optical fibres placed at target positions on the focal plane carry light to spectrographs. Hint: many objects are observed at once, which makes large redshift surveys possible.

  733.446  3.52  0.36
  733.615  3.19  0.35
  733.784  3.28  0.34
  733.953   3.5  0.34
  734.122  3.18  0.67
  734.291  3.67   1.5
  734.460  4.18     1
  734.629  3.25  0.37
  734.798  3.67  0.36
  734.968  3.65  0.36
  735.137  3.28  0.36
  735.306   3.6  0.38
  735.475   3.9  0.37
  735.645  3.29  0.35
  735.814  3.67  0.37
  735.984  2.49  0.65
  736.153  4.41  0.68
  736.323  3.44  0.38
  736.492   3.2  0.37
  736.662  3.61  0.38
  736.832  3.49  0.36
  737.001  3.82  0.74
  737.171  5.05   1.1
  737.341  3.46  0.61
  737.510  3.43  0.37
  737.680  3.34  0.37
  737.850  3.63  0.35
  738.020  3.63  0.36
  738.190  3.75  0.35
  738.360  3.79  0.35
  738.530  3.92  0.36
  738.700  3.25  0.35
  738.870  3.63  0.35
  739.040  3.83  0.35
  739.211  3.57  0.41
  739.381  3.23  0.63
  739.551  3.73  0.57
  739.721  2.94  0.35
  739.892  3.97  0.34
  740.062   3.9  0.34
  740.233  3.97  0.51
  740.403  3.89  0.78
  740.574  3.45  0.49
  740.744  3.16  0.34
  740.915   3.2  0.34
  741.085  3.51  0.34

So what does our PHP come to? 3.69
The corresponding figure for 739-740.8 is 3.60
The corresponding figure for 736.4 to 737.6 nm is 3.72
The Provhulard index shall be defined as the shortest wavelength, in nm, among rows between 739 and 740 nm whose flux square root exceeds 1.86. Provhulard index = 739.040 nm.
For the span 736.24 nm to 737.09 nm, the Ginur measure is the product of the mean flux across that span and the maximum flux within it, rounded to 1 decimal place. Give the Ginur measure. 13.4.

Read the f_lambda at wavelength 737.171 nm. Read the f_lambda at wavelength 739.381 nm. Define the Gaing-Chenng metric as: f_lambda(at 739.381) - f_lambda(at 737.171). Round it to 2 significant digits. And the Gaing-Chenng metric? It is -1.8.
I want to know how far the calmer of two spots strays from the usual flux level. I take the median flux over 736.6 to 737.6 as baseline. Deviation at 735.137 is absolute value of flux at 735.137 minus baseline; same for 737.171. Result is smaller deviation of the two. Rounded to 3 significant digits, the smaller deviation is 0.270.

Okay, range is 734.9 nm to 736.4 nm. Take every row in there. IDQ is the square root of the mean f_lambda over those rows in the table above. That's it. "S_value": 1.88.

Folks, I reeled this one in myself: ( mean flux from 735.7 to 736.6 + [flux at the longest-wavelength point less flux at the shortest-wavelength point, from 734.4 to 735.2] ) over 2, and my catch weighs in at 1.27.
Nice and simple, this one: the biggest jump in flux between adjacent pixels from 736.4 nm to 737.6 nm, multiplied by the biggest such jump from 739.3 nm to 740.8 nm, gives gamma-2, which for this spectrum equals 1.6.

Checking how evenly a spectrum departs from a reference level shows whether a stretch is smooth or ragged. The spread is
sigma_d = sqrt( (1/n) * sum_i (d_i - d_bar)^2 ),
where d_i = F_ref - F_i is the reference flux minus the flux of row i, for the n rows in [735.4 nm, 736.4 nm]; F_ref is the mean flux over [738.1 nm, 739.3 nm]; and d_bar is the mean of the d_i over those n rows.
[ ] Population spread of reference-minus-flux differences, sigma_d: 0.59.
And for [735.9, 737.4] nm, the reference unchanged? 0.68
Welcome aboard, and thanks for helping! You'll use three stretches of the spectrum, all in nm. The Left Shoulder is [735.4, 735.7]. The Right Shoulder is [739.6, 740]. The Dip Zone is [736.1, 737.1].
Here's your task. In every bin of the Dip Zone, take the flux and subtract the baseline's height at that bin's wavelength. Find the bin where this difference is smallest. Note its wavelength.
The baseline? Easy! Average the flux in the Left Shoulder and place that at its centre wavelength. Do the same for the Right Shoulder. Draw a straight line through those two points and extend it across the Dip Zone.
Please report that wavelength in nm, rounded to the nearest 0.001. 736.492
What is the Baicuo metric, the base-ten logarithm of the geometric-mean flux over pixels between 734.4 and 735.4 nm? 0.555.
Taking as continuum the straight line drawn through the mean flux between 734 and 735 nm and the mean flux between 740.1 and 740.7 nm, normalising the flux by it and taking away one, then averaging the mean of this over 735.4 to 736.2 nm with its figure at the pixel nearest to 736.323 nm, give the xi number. -0.04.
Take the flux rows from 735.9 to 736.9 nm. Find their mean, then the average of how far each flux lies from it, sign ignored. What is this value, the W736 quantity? 0.40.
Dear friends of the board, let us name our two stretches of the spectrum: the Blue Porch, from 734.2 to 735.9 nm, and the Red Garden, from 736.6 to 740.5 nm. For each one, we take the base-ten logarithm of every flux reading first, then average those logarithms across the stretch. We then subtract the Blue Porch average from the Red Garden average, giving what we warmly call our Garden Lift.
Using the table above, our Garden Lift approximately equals 0.008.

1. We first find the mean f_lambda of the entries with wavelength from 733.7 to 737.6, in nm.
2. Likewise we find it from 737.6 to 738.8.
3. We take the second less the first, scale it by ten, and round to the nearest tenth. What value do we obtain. 0.3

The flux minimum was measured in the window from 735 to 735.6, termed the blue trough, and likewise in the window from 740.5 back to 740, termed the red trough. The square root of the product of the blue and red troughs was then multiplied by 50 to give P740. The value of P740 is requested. 179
